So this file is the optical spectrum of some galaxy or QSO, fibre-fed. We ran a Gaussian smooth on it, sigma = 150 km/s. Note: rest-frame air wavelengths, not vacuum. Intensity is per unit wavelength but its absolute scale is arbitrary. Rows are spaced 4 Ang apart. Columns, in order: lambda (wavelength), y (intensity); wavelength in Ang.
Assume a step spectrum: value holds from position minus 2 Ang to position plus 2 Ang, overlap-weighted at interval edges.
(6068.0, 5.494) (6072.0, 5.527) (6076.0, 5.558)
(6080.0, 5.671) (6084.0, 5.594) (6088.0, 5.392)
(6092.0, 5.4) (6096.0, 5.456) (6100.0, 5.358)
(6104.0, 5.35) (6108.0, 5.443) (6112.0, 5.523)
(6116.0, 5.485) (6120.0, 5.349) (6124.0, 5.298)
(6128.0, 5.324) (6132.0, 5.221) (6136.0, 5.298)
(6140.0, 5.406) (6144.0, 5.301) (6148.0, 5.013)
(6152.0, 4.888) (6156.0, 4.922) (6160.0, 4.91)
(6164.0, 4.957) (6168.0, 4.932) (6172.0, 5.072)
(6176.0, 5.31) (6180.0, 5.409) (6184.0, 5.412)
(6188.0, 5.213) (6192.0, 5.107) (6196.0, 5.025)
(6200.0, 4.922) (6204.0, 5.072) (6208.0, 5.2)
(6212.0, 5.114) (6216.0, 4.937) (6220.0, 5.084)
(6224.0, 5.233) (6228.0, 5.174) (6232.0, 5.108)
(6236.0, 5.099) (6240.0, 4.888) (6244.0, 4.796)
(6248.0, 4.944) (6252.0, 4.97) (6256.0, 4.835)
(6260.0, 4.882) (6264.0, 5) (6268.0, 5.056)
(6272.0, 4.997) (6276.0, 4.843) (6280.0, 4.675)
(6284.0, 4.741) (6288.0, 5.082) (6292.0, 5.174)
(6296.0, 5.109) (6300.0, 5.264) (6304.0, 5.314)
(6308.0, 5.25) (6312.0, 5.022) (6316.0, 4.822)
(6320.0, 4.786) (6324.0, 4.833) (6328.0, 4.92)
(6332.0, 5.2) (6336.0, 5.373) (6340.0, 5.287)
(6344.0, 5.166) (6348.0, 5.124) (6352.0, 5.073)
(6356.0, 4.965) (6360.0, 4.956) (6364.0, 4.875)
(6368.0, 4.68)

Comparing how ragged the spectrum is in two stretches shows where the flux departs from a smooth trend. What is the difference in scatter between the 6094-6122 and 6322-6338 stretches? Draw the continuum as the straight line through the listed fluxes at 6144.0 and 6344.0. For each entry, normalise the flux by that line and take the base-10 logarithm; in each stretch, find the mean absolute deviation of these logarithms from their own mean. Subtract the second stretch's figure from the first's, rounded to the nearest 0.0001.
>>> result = -0.0129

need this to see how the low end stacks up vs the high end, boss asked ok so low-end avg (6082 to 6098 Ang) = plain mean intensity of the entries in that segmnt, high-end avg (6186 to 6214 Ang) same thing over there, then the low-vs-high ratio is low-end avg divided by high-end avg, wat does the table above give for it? 1.07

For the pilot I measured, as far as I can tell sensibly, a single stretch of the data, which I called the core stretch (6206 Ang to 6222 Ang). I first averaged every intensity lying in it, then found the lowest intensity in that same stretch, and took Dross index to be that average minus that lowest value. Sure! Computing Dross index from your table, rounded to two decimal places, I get 0.15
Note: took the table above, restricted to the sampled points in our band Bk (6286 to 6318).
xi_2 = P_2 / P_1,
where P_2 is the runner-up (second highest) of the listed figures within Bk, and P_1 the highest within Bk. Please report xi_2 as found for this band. 0.991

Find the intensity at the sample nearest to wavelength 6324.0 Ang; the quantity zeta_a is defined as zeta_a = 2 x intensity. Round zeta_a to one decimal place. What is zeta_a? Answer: 9.7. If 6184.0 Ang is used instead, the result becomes 10.8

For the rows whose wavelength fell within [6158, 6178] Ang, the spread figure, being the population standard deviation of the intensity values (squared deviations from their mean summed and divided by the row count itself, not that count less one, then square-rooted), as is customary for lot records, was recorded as 0.15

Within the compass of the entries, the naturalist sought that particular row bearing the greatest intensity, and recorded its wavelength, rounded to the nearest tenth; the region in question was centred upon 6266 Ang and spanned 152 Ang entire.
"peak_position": 6336.0 Ang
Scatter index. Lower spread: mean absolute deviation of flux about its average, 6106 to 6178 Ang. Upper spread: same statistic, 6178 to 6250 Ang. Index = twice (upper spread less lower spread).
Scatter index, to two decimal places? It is -0.14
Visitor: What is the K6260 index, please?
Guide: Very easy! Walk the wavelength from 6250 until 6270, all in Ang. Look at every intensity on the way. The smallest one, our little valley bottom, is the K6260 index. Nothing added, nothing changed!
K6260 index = 4.835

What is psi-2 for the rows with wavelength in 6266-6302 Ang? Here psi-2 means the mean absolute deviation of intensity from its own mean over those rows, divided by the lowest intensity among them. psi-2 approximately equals 0.034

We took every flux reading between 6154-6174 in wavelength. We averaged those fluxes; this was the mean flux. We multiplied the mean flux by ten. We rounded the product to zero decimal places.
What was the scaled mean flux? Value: 50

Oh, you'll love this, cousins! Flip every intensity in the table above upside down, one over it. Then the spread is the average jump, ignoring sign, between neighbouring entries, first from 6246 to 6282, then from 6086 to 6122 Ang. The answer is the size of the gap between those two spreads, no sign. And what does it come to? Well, 0.0018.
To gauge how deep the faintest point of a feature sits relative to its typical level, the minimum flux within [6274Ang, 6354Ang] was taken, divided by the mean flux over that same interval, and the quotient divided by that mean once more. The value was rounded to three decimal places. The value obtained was 0.183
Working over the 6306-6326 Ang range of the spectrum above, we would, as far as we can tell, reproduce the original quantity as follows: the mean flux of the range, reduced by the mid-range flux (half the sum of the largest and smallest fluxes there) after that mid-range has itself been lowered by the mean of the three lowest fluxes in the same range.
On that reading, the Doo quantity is 4.7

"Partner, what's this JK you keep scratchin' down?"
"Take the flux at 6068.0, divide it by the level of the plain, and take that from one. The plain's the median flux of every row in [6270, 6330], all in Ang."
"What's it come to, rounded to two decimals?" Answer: -0.10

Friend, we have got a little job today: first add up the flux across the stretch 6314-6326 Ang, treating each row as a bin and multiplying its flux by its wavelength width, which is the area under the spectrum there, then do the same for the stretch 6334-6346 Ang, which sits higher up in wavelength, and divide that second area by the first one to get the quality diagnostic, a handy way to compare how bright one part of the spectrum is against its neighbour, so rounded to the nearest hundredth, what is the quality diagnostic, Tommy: 1.10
